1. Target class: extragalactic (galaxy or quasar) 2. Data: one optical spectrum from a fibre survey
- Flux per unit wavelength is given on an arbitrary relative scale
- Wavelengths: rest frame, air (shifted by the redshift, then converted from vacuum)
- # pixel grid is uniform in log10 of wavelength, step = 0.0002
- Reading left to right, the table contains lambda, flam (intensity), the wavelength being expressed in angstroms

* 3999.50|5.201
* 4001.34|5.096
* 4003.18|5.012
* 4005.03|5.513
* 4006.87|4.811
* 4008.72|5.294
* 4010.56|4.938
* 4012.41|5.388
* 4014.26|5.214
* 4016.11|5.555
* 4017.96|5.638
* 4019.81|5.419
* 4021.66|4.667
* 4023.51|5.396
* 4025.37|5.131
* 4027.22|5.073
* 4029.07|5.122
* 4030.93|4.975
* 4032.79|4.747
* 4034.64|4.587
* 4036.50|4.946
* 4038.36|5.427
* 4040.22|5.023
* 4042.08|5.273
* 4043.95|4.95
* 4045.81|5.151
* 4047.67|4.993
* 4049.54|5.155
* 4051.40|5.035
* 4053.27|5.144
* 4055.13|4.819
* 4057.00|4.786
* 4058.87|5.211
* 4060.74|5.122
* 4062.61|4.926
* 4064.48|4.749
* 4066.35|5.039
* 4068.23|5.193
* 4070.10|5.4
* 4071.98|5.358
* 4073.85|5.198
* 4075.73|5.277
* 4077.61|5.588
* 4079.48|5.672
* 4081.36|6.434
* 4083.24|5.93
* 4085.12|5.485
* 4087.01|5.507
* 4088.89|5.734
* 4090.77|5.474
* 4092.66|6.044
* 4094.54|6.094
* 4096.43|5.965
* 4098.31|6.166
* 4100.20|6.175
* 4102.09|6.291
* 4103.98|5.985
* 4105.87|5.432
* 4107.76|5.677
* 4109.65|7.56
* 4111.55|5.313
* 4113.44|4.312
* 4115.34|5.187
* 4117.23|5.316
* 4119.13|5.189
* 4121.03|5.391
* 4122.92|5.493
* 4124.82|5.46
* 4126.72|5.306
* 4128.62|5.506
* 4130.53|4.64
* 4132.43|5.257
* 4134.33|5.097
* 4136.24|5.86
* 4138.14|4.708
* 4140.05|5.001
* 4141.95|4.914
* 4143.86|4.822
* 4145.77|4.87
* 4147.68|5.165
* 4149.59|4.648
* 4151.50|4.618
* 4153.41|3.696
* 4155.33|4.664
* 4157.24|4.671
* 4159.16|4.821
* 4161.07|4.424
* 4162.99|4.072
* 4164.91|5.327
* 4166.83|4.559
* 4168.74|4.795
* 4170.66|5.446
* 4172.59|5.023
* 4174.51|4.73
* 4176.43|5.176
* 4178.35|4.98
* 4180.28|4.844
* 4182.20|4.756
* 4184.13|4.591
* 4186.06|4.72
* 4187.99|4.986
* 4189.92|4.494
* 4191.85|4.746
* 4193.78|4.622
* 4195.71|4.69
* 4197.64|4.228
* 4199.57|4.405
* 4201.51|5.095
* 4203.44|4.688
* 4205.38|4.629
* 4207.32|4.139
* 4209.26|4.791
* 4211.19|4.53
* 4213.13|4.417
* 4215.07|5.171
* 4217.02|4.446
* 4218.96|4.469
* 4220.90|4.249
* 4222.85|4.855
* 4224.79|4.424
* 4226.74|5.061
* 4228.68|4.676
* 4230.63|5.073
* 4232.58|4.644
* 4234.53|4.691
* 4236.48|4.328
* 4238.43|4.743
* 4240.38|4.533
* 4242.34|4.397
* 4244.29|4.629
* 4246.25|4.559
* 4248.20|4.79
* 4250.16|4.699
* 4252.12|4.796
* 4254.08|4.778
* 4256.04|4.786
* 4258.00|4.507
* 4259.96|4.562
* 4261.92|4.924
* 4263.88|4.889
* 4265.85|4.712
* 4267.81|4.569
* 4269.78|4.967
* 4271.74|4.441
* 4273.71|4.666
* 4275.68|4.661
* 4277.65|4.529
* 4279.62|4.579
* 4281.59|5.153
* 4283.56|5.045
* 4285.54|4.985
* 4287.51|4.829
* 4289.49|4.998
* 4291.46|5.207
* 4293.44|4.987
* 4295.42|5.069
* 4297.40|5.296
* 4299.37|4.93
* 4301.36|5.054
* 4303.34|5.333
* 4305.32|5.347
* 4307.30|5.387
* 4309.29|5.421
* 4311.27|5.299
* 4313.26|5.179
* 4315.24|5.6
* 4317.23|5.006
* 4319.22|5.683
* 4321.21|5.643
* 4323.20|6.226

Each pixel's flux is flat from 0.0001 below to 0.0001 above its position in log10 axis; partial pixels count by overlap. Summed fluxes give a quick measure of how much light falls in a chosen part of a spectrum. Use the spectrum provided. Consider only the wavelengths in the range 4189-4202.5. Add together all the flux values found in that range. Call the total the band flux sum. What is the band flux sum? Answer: 32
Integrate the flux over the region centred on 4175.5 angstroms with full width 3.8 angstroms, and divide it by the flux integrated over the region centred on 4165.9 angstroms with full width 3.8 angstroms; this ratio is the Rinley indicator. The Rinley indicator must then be 1.00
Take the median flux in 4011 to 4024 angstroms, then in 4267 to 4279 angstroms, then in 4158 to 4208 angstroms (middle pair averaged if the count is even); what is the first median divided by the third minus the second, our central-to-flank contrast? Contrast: 49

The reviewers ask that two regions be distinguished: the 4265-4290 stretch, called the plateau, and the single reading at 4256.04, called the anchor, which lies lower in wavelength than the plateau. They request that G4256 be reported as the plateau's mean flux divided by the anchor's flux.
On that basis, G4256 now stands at 1.00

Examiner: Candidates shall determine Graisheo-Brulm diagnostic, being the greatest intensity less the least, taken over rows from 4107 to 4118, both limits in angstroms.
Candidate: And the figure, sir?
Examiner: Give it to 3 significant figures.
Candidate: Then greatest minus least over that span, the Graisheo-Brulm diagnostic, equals 3.25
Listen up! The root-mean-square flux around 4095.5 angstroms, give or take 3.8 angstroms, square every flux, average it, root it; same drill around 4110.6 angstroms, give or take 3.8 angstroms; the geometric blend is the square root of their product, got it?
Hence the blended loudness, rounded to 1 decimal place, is 6.0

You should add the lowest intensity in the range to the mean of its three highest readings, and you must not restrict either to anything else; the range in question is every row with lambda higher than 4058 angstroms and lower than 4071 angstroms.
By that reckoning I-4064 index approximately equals 10.0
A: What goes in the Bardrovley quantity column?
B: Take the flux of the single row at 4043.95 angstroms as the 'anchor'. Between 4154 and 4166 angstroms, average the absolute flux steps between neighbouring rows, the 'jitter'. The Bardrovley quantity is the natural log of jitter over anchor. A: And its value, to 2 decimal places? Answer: -2.44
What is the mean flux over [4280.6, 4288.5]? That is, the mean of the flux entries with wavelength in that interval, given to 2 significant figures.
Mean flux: 5.0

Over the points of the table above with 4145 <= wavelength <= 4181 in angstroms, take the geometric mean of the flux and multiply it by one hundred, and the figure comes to 475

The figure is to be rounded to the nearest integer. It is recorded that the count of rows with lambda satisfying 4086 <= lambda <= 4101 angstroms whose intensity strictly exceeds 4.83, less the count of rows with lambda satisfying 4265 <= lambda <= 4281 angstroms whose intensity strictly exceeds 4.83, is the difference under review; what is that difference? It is 7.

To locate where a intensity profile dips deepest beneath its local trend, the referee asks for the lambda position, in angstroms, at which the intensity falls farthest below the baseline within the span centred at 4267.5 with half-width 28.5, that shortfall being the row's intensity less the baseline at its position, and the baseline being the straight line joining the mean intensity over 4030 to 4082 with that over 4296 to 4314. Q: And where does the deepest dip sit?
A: 4242.34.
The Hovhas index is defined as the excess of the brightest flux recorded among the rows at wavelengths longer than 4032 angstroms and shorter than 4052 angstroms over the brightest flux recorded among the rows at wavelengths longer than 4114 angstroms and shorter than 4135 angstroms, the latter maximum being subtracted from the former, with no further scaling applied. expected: -0.08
